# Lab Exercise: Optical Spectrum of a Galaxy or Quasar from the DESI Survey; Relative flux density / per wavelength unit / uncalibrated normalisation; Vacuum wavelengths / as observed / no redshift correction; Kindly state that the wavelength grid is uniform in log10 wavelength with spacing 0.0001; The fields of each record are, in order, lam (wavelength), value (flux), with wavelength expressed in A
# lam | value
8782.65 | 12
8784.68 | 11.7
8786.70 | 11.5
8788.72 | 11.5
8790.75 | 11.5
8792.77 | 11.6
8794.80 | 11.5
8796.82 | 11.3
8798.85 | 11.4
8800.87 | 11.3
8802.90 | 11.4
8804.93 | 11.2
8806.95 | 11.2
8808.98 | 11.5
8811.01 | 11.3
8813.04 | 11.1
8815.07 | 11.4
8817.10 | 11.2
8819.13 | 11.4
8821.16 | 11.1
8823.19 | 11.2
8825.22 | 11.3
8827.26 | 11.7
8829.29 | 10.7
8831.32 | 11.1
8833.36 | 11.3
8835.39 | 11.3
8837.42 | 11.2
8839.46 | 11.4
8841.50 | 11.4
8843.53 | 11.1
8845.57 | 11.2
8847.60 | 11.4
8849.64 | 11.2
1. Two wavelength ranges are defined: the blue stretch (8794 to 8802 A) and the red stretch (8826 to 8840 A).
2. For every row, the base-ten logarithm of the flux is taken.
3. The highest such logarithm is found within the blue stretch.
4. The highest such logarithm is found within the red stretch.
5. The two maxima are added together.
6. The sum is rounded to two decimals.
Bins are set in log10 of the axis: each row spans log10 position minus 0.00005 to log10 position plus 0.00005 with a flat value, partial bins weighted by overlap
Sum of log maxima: 2.13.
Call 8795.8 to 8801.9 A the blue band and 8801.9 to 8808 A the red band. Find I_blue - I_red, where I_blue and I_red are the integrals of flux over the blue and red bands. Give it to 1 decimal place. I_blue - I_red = 0.4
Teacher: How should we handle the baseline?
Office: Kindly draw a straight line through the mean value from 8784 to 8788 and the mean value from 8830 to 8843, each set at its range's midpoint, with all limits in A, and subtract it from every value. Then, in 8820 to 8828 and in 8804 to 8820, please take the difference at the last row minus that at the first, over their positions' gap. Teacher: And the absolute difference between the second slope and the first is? 0.08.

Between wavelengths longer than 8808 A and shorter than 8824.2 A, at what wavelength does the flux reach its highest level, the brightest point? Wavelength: 8808.98 A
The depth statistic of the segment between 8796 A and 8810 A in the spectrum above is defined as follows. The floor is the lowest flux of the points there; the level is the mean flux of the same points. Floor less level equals -0.13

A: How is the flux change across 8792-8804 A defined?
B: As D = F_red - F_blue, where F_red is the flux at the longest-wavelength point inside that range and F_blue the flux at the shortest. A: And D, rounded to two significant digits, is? -0.20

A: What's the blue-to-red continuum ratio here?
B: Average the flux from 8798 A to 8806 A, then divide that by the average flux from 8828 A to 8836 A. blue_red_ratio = 1.020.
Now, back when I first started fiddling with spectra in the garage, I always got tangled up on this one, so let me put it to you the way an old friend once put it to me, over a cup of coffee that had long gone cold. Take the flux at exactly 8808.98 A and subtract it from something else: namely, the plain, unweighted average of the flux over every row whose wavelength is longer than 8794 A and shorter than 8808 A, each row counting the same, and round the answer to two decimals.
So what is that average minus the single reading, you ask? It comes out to -0.17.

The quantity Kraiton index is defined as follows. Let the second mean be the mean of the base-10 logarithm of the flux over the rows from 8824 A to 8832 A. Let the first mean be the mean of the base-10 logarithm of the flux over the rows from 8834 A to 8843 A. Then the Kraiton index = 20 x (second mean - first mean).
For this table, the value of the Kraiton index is -0.10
